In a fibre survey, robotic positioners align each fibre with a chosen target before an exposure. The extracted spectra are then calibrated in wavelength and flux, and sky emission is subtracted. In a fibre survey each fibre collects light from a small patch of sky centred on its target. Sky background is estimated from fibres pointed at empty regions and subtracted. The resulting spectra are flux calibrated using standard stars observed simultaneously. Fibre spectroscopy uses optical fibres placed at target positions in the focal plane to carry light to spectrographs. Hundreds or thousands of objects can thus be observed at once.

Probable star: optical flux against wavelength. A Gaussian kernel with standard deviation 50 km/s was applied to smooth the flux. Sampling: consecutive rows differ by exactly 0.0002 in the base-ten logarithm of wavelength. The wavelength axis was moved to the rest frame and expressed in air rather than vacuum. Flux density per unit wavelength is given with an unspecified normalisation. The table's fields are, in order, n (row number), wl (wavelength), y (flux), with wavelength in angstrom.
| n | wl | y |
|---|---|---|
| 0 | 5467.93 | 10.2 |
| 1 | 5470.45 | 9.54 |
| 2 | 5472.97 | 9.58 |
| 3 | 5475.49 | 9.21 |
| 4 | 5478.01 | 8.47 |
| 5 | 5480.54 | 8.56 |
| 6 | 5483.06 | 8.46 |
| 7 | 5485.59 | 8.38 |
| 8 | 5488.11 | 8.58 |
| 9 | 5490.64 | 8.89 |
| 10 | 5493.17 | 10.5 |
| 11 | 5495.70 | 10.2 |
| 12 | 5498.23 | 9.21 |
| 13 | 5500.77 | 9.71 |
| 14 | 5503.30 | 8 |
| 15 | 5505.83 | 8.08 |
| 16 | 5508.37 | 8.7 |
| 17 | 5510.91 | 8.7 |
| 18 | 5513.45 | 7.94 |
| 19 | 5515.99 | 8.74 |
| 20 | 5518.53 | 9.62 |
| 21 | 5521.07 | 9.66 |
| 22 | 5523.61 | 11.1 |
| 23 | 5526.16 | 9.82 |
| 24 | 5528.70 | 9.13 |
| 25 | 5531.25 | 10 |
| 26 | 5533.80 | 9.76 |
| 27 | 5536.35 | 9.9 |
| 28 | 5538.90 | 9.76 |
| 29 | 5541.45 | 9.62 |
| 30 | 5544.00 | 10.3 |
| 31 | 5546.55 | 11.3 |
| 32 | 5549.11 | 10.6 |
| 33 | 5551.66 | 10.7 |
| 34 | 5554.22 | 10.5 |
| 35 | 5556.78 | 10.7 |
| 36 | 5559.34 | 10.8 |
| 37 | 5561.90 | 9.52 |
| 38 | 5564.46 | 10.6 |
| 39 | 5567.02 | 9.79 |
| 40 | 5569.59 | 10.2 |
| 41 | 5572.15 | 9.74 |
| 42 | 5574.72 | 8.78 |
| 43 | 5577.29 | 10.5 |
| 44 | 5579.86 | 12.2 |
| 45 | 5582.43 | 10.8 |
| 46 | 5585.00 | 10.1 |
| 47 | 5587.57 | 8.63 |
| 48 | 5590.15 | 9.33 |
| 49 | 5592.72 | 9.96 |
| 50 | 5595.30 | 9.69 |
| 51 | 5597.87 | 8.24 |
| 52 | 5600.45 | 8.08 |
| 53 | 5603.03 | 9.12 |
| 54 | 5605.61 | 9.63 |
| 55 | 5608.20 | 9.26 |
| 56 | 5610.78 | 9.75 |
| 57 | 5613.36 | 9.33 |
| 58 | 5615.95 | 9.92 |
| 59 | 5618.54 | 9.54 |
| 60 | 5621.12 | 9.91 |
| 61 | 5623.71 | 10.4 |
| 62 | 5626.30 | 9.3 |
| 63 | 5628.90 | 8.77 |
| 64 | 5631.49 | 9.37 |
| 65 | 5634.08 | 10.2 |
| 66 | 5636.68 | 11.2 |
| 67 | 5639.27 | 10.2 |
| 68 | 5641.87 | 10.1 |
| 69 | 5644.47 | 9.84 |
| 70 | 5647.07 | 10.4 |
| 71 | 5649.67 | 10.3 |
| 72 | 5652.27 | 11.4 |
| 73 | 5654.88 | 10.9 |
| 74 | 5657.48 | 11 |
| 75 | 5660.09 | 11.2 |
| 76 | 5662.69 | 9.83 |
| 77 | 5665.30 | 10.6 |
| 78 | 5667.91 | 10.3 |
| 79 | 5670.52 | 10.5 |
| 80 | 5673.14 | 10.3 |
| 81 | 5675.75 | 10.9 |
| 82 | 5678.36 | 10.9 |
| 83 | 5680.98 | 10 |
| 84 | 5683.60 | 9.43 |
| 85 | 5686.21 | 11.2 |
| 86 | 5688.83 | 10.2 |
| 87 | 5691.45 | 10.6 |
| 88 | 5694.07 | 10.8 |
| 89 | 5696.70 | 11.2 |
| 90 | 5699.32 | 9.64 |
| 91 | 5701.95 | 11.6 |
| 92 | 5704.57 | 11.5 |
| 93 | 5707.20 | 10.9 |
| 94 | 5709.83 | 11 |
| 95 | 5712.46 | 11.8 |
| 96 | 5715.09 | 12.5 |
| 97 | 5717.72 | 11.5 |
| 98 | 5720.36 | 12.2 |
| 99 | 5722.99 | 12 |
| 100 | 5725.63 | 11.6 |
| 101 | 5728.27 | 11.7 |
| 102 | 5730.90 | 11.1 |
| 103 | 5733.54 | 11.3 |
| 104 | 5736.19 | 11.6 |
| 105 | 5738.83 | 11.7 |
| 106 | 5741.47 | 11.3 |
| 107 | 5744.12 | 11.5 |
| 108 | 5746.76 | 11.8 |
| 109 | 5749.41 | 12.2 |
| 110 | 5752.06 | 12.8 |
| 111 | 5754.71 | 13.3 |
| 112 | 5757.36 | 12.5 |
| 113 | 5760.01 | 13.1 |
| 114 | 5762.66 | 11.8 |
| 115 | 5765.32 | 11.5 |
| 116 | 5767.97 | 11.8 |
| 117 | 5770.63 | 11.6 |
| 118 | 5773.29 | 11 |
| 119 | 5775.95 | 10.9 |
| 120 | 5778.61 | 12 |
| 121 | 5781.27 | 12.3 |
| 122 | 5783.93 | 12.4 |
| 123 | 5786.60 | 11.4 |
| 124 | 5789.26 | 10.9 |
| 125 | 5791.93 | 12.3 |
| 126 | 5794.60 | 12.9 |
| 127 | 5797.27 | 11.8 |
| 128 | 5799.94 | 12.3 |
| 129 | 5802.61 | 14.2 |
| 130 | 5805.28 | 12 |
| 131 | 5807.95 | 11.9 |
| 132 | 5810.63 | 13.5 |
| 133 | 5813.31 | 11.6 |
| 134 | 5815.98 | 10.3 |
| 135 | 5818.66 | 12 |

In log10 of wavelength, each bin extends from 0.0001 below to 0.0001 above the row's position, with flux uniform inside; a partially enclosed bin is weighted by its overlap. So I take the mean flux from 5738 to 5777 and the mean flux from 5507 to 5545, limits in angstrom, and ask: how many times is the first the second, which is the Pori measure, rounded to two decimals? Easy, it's 1.25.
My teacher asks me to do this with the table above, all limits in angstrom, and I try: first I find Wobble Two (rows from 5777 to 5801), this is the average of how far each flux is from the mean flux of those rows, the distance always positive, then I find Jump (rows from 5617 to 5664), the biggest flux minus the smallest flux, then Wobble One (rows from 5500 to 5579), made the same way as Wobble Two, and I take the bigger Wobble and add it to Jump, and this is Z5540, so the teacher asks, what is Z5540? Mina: 3.3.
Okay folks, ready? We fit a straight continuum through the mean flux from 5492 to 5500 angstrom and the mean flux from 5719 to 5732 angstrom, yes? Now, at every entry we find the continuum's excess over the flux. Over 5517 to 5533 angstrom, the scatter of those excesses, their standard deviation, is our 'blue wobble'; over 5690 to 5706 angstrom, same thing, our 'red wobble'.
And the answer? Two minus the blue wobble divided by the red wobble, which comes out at 1.06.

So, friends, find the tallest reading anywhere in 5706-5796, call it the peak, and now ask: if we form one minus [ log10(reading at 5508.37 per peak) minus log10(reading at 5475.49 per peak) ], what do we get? 1.02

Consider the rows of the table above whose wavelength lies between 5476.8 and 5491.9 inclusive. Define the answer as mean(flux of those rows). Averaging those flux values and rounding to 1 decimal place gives 8.6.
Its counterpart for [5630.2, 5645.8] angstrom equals 10.2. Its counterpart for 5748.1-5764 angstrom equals 12.6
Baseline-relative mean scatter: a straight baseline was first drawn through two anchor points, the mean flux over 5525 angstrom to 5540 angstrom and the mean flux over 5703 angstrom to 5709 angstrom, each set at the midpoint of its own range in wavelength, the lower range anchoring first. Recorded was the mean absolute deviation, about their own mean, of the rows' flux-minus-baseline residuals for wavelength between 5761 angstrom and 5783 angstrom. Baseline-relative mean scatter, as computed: 0.36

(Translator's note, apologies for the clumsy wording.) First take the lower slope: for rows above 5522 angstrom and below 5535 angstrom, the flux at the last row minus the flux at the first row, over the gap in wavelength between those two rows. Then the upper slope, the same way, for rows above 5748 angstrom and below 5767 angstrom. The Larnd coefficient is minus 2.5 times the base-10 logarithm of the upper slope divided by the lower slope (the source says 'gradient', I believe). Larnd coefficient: 1.2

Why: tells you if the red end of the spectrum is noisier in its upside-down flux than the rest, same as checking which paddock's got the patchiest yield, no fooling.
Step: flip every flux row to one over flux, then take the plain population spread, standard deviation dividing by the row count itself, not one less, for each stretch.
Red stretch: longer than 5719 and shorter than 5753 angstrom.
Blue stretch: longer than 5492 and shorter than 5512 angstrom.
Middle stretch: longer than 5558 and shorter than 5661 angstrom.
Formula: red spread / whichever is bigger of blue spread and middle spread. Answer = 0.30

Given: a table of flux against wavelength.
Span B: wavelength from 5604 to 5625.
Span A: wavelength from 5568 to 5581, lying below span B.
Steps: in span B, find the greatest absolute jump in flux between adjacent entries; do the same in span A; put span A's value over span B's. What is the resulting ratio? 2.92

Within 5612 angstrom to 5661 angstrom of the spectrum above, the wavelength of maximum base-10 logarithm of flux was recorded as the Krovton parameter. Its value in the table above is 5652.27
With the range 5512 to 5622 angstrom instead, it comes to 5579.86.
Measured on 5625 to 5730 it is 5715.09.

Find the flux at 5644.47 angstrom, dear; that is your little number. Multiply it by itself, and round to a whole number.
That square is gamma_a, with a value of 97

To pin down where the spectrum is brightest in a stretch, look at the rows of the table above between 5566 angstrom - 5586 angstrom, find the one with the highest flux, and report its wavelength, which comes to 5579.86 angstrom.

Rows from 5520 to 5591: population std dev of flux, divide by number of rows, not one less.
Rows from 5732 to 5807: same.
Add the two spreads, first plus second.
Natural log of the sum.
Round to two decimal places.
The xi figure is 0.41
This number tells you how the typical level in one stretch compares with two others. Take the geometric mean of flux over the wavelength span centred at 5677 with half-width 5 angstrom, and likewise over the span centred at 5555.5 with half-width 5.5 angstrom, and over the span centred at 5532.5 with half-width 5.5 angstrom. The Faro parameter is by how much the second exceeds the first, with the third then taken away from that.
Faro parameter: -9.5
